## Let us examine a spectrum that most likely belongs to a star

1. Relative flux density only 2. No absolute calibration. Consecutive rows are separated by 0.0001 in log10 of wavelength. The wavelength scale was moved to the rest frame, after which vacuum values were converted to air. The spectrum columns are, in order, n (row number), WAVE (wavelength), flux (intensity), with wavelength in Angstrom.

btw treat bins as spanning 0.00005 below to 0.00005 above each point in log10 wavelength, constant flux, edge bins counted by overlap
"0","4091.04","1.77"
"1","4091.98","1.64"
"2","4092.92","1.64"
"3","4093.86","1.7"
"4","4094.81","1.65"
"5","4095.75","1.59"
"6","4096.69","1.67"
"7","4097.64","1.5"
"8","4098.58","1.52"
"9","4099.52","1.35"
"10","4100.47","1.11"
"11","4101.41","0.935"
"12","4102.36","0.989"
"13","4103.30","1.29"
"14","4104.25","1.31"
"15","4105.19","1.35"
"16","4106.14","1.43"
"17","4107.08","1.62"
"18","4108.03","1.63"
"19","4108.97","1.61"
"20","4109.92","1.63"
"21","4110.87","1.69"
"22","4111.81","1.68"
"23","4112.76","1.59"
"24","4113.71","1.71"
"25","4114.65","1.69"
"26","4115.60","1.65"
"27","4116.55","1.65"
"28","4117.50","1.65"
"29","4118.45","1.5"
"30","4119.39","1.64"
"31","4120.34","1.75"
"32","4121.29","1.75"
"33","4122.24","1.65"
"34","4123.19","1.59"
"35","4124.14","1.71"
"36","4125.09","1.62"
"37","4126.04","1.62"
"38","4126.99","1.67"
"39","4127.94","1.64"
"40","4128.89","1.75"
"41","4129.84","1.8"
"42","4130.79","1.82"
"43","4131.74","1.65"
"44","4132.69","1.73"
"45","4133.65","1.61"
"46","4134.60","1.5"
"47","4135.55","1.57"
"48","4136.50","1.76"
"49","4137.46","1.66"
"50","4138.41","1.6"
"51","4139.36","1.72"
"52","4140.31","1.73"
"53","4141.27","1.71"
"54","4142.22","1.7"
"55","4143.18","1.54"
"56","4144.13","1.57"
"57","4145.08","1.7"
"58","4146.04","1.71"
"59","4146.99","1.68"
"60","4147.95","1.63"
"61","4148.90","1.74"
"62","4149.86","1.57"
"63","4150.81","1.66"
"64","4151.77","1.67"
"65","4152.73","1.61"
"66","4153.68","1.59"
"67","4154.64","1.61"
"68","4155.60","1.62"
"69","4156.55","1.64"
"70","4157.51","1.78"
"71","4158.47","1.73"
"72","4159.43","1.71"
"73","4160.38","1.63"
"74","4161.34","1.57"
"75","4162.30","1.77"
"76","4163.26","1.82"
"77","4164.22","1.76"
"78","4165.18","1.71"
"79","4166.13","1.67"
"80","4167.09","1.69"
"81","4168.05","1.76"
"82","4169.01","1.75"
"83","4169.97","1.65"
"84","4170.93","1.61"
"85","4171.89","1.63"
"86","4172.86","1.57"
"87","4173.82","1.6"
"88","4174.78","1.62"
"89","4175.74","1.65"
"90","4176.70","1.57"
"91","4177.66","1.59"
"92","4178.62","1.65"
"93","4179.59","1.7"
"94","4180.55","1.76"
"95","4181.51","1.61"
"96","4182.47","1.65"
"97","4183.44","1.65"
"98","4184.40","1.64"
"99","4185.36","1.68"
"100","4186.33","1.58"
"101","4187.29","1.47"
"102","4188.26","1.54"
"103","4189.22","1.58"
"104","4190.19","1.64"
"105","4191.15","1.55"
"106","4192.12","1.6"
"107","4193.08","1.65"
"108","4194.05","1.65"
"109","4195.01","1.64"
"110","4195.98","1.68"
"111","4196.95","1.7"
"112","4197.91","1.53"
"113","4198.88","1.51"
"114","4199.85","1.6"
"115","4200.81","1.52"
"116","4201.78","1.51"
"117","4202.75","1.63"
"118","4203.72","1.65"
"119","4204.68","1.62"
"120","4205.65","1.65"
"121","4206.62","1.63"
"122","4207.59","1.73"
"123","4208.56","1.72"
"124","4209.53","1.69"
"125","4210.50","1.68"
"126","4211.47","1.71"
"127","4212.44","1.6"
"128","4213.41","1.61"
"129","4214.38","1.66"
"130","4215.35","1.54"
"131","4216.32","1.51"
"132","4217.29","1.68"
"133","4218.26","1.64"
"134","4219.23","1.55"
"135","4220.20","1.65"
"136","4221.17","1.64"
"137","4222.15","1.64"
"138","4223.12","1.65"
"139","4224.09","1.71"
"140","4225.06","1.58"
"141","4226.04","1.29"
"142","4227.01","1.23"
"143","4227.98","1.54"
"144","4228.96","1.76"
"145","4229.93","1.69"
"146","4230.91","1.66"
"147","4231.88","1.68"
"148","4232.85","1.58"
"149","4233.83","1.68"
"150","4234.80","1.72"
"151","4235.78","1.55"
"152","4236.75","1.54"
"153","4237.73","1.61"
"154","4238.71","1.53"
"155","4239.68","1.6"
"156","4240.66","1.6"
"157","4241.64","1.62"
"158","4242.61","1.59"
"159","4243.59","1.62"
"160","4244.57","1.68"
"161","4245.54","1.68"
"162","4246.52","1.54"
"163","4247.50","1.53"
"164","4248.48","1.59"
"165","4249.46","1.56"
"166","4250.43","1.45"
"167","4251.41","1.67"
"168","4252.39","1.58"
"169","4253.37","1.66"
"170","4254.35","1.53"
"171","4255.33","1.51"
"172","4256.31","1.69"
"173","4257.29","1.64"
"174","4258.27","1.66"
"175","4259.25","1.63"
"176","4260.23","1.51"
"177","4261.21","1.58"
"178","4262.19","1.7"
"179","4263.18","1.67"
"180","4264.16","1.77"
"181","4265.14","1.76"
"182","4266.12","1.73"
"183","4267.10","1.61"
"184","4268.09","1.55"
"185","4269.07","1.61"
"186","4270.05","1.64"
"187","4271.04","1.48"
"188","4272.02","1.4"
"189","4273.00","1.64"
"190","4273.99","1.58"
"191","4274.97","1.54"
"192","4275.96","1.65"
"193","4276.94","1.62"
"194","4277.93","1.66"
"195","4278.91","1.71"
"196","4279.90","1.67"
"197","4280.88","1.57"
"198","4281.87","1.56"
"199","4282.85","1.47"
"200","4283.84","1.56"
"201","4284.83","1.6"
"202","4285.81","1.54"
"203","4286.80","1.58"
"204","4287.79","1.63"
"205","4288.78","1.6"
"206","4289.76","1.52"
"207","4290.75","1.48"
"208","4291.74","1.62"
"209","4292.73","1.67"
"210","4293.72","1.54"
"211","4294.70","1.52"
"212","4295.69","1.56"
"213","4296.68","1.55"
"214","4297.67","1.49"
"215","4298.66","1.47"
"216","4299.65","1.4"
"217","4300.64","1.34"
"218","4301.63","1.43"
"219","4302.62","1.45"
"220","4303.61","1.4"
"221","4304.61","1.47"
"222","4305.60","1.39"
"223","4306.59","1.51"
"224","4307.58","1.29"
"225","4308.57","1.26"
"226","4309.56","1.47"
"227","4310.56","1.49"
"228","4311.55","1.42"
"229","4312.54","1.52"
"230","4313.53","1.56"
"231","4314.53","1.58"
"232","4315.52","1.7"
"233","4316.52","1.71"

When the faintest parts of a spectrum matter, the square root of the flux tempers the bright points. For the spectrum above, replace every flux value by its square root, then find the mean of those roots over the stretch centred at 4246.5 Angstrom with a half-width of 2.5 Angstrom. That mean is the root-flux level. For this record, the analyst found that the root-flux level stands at 1.27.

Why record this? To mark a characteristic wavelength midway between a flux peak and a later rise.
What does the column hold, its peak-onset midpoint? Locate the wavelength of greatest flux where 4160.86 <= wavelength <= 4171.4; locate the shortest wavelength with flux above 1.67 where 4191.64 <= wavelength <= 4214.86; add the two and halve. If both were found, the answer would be 4179.6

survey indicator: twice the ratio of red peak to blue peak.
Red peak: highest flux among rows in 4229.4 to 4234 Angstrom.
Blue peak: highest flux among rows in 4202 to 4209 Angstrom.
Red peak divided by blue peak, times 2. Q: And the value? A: 1.95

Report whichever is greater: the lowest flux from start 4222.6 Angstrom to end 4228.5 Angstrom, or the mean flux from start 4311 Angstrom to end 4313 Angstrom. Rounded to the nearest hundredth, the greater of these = 1.47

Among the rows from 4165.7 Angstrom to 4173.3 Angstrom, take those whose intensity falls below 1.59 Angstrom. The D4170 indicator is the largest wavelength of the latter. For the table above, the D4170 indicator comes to 4172.86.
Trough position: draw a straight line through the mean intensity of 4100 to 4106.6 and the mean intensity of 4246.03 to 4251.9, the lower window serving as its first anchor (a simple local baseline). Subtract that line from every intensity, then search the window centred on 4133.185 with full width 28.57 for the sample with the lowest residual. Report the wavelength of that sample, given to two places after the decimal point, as 4134.60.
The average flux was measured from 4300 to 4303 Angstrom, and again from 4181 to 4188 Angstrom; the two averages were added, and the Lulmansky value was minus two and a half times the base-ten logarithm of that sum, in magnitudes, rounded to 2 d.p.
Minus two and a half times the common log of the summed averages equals -1.20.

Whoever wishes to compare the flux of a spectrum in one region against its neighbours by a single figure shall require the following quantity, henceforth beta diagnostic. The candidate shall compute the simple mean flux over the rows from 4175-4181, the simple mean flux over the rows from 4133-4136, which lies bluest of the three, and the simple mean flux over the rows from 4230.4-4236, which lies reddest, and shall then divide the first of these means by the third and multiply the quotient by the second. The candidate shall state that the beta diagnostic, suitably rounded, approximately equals 1.57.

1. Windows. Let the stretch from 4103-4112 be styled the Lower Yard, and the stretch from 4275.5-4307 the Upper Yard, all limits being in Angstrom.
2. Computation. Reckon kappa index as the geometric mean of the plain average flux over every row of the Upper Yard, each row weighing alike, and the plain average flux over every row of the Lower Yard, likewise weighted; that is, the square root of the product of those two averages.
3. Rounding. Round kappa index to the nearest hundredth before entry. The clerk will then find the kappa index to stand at 1.53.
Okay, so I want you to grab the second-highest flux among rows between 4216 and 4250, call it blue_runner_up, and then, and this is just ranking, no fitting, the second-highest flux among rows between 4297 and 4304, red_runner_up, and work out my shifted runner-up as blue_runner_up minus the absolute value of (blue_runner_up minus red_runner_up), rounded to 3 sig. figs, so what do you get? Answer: 1.47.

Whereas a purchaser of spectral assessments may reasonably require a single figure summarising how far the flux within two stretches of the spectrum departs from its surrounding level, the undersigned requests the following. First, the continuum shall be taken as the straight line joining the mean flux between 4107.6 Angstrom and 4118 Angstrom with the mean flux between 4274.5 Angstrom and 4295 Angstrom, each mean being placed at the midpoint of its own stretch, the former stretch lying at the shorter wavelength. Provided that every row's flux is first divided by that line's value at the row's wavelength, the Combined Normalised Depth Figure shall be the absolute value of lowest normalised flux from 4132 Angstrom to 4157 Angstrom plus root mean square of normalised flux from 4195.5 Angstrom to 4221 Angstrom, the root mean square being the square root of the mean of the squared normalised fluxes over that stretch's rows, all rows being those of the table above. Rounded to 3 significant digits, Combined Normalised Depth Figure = 1.92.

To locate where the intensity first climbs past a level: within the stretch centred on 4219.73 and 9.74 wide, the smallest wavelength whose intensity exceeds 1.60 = 4217.29 Angstrom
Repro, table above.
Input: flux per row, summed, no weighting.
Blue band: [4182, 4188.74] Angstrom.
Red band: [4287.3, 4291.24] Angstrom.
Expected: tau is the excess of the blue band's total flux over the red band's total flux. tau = 5.0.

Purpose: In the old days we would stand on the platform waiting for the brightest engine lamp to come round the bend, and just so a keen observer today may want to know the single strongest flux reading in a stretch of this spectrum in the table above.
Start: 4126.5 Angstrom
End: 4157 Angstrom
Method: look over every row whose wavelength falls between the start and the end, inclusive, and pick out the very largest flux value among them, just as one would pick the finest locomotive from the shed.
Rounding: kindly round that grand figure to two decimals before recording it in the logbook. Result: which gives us 1.82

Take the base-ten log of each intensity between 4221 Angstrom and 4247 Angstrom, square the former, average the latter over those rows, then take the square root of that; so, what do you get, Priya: 0.206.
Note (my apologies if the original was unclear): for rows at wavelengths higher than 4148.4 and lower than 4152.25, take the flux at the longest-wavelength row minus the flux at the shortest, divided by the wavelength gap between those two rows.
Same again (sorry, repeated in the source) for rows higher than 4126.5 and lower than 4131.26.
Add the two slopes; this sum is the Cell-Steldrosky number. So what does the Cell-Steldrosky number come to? 0.02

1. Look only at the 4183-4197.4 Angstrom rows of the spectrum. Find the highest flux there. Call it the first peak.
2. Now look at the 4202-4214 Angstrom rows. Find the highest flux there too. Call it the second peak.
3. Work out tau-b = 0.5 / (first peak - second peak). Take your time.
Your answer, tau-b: -17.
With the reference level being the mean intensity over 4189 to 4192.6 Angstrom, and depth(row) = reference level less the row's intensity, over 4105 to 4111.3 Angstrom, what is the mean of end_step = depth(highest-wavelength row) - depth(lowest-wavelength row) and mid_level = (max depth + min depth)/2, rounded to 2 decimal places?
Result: -0.13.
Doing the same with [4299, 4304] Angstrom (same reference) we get 0.10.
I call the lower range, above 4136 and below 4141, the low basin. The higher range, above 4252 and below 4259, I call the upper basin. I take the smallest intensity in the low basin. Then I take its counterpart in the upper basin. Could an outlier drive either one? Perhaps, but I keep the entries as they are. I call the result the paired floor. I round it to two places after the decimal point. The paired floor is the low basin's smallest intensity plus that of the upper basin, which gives 3.11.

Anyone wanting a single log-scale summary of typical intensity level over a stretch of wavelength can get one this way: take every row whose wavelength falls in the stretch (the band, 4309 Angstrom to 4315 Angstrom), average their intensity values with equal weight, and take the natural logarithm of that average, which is 0.41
